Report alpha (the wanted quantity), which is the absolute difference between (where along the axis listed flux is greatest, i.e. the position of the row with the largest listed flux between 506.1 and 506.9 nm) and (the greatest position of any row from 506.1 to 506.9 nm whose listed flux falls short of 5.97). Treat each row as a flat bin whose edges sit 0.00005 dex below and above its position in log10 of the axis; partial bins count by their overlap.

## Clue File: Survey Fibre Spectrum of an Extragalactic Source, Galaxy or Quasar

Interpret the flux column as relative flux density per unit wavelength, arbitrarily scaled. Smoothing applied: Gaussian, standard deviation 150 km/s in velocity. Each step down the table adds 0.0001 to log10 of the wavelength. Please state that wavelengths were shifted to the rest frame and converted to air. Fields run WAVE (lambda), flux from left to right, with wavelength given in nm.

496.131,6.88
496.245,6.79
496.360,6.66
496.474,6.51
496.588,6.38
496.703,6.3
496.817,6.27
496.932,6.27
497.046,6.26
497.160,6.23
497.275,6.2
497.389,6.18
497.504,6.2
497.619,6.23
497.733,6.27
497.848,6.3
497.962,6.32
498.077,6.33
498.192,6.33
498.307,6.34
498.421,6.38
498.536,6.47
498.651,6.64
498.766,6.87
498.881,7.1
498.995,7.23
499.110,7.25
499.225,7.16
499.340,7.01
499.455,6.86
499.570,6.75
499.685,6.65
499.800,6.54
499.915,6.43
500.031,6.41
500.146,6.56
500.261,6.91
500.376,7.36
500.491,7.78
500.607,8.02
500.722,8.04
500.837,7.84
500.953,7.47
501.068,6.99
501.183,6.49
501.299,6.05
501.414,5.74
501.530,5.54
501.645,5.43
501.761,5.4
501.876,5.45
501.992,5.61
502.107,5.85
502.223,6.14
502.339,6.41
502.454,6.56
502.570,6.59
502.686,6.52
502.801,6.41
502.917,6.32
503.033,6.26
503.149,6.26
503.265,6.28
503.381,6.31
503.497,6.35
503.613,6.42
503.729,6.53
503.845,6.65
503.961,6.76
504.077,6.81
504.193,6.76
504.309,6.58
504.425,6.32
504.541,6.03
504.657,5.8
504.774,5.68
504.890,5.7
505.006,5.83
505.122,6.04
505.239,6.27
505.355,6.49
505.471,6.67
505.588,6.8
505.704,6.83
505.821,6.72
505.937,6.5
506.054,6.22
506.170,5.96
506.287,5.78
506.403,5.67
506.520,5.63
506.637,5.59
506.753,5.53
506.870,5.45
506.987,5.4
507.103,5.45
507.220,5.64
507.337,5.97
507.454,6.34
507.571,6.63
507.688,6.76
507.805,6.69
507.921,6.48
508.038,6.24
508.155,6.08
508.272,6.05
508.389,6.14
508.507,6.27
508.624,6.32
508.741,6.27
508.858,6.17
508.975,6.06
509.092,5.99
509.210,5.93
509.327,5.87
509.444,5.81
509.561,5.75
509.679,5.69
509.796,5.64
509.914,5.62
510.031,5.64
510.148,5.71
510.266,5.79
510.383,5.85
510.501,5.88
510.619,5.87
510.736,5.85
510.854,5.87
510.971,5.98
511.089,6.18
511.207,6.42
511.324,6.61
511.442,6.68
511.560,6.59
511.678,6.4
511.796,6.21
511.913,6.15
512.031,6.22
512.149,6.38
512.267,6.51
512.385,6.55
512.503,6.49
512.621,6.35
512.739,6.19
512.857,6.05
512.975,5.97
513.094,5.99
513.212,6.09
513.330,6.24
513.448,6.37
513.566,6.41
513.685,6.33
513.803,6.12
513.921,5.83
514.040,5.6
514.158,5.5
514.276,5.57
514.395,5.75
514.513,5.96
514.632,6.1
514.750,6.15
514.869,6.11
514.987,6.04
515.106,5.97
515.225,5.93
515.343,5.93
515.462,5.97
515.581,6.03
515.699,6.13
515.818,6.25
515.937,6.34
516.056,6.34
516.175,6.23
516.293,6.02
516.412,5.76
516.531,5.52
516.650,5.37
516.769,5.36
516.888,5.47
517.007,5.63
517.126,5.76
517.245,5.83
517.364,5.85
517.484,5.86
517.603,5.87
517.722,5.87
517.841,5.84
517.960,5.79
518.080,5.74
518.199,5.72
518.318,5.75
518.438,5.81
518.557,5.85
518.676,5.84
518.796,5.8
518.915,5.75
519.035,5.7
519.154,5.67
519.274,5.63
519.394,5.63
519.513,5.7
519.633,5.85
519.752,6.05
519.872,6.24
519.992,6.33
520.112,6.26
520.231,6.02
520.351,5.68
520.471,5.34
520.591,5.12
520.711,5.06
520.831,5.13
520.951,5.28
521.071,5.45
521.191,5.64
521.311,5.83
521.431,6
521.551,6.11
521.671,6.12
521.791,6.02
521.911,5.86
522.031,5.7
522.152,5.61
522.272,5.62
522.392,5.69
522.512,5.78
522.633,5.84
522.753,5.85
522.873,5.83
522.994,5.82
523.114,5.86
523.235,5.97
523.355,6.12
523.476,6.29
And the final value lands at 0.70 nm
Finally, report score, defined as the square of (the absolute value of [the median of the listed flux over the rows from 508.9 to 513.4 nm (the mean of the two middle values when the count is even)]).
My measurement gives 36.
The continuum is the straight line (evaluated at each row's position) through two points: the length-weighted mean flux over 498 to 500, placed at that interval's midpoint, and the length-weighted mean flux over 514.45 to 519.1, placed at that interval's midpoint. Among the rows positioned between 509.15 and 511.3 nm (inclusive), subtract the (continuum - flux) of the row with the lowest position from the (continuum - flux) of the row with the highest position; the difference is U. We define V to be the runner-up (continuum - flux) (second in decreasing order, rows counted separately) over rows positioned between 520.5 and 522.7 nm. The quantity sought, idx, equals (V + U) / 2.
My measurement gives 0.0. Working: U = -0.6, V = 0.578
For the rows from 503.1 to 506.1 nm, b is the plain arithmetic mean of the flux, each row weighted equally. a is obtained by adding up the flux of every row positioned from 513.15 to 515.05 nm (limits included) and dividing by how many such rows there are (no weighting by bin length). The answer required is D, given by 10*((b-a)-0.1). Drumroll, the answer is 2.6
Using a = 6.01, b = 6.37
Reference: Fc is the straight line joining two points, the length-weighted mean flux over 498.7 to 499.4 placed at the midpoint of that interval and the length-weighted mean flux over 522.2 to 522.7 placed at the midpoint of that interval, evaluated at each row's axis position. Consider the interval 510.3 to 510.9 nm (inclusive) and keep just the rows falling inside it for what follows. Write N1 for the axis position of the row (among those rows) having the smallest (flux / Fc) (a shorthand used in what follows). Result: 510.383 nm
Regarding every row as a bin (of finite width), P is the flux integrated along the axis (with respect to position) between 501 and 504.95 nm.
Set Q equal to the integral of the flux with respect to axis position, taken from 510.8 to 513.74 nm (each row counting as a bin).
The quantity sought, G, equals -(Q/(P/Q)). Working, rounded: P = 24.5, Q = 18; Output -14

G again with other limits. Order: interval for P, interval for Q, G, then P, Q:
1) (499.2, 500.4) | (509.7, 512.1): -26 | 8.1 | 15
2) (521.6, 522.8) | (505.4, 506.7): -9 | 7.0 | 8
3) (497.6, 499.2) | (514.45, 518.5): -54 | 10.6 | 24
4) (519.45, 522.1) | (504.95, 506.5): -6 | 15.3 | 10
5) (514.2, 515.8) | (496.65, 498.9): -21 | 9.6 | 14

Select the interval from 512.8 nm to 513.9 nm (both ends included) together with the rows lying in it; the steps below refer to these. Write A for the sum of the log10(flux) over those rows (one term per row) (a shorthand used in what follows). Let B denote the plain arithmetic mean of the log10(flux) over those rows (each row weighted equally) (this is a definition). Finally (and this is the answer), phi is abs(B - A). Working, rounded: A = 7.11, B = 0.790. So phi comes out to 6.32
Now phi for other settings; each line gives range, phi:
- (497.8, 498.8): 6.47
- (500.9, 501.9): 6.24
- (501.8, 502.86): 6.32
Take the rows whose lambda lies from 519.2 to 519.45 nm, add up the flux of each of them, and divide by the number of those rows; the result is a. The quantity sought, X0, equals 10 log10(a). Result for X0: 7.51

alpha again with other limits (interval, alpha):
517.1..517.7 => 0.00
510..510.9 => 0.35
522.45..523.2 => 0.00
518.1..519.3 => 0.72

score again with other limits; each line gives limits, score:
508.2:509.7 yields 37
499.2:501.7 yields 46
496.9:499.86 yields 40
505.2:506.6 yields 41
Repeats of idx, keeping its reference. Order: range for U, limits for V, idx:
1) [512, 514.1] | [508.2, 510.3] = 0.5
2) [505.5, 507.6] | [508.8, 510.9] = 0.3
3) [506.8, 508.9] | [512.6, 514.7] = -0.2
